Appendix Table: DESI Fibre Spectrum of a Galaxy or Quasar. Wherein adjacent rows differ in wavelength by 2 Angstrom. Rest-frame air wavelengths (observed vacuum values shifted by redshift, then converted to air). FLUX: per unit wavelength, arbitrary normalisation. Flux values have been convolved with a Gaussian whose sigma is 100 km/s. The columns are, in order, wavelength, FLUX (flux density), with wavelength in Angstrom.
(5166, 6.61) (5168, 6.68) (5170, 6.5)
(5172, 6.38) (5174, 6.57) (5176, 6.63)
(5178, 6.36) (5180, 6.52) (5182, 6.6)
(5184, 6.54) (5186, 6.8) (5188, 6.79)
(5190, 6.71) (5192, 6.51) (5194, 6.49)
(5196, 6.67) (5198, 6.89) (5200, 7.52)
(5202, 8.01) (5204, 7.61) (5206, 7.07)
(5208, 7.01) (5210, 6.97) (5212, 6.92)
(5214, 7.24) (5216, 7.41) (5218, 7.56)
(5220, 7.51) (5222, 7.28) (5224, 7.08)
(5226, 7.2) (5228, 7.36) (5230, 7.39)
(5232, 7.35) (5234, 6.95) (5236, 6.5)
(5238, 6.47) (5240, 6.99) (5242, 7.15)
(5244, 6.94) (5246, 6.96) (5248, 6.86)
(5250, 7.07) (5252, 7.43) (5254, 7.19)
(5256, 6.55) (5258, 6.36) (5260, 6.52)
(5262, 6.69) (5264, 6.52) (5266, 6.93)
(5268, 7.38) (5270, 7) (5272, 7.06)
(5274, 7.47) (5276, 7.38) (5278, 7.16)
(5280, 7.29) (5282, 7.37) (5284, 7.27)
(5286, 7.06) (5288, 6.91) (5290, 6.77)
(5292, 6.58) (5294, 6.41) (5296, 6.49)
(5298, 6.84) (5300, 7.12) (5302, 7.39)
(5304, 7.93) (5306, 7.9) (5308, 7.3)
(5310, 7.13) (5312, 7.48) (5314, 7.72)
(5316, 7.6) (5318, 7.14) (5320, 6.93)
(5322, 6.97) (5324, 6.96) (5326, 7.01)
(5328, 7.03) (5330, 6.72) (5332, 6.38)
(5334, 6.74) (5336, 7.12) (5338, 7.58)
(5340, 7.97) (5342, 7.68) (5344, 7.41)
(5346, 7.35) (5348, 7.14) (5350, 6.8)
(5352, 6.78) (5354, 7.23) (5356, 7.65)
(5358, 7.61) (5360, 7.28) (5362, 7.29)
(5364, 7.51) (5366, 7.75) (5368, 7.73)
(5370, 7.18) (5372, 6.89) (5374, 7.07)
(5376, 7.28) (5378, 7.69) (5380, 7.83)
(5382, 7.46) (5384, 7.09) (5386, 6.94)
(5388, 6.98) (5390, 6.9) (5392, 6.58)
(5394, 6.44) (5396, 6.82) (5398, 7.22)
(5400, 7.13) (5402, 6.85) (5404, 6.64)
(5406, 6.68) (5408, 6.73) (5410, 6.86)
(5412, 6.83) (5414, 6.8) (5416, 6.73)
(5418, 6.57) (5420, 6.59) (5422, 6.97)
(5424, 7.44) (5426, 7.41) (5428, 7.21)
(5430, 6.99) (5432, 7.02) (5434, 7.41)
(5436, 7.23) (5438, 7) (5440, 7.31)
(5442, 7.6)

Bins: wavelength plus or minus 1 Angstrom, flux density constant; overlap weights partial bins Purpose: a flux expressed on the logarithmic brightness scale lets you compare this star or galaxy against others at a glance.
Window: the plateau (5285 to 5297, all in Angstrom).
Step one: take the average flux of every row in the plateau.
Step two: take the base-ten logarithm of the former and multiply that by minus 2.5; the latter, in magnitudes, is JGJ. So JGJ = -2.07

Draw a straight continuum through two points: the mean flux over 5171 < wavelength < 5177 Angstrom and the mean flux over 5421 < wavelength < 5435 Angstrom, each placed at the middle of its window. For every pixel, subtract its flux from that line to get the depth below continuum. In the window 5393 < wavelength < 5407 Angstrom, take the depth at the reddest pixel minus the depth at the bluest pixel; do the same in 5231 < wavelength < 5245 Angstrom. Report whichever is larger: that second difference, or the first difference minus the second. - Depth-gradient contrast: 0.44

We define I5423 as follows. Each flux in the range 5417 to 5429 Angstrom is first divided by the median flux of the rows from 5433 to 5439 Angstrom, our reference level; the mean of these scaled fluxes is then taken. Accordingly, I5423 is 0.97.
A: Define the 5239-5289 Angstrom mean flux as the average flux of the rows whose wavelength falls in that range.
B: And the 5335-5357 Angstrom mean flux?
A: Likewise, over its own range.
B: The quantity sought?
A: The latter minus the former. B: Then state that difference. 0.3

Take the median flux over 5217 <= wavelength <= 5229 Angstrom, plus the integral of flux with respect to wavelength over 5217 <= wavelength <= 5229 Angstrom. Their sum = 95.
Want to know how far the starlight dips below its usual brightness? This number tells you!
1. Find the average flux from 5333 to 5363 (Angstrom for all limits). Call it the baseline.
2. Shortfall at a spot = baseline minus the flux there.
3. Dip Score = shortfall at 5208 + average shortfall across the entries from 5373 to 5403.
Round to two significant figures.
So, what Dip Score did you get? 0.52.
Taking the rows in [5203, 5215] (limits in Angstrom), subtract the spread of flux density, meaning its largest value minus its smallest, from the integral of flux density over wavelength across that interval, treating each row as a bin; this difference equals 85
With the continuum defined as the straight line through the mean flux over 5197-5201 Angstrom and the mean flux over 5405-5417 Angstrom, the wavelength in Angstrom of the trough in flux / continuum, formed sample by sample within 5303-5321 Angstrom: 5320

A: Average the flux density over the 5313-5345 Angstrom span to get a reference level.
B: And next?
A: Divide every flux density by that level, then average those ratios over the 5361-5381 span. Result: 1.033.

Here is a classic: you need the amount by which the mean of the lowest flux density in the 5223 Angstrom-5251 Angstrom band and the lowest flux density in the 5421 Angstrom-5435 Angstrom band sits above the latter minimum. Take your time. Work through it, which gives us -0.25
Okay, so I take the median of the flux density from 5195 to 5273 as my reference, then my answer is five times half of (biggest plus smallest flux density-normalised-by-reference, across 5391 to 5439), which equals 4.92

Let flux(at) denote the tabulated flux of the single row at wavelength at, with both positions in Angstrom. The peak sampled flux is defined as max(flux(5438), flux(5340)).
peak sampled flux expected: 8.0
